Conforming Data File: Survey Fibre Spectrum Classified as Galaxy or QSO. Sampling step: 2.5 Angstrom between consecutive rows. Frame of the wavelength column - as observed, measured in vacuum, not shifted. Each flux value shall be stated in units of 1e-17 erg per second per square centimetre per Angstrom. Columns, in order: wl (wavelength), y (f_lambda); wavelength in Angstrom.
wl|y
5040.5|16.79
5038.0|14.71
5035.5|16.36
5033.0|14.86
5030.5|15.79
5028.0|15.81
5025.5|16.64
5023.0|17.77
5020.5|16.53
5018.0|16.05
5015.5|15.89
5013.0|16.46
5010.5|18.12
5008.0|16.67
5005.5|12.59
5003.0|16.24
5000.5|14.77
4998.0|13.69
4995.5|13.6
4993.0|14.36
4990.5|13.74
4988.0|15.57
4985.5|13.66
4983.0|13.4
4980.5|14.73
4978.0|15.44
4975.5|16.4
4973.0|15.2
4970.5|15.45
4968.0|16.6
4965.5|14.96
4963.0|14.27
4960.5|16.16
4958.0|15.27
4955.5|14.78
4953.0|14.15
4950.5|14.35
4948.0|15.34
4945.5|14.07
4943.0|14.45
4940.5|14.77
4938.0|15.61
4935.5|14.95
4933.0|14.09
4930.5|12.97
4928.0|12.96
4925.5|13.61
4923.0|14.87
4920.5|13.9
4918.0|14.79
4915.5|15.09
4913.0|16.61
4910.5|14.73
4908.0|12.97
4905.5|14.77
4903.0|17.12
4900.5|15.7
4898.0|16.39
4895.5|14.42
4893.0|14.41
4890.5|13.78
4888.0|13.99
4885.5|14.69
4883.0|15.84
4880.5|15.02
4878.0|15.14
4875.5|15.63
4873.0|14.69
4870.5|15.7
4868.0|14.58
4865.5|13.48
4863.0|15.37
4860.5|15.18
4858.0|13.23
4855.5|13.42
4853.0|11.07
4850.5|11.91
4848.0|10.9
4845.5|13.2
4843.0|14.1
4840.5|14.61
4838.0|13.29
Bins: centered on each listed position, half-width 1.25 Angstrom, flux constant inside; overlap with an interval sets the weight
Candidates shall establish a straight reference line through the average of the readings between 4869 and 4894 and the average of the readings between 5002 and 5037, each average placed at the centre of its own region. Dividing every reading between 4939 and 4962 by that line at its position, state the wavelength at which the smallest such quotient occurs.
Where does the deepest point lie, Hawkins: 4945.5 Angstrom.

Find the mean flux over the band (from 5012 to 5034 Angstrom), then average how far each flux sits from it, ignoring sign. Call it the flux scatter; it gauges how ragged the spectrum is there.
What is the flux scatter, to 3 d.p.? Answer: 0.578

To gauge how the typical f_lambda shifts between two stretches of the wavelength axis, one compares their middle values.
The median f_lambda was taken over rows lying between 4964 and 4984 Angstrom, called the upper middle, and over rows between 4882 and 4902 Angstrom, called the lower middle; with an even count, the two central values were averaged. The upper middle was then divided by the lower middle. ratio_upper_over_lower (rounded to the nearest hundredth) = 1.05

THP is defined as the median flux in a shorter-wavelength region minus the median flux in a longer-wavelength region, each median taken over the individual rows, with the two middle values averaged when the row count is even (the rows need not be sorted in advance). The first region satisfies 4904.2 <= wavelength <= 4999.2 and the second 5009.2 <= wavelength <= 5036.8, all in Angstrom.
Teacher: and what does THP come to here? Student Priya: -1.6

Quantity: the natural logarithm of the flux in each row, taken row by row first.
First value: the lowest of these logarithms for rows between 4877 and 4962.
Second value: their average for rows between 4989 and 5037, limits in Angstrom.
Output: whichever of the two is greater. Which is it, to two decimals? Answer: 2.74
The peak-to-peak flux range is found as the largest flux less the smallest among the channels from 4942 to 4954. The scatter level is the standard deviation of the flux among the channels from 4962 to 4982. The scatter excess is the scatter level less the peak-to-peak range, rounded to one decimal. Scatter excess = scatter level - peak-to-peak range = -0.5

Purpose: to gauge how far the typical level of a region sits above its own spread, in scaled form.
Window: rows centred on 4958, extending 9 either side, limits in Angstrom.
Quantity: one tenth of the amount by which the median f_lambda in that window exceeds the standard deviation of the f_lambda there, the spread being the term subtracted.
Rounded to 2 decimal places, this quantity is 1.41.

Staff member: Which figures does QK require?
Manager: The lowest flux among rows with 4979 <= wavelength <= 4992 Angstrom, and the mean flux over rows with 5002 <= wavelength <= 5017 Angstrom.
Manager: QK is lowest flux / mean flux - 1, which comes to -0.16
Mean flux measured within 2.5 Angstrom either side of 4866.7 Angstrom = 14.0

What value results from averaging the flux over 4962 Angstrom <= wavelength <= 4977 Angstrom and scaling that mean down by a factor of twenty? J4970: 0.77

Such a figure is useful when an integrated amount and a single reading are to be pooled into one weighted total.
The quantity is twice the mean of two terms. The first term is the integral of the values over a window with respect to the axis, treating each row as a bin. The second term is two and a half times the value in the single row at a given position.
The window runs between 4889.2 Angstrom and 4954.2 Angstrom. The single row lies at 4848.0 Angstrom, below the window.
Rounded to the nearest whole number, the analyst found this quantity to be 979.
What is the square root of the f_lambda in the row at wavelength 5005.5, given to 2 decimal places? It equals 3.55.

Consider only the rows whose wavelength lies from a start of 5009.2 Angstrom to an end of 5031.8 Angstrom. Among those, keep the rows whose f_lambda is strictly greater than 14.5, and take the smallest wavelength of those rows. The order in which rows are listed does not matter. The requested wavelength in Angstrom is 5010.5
